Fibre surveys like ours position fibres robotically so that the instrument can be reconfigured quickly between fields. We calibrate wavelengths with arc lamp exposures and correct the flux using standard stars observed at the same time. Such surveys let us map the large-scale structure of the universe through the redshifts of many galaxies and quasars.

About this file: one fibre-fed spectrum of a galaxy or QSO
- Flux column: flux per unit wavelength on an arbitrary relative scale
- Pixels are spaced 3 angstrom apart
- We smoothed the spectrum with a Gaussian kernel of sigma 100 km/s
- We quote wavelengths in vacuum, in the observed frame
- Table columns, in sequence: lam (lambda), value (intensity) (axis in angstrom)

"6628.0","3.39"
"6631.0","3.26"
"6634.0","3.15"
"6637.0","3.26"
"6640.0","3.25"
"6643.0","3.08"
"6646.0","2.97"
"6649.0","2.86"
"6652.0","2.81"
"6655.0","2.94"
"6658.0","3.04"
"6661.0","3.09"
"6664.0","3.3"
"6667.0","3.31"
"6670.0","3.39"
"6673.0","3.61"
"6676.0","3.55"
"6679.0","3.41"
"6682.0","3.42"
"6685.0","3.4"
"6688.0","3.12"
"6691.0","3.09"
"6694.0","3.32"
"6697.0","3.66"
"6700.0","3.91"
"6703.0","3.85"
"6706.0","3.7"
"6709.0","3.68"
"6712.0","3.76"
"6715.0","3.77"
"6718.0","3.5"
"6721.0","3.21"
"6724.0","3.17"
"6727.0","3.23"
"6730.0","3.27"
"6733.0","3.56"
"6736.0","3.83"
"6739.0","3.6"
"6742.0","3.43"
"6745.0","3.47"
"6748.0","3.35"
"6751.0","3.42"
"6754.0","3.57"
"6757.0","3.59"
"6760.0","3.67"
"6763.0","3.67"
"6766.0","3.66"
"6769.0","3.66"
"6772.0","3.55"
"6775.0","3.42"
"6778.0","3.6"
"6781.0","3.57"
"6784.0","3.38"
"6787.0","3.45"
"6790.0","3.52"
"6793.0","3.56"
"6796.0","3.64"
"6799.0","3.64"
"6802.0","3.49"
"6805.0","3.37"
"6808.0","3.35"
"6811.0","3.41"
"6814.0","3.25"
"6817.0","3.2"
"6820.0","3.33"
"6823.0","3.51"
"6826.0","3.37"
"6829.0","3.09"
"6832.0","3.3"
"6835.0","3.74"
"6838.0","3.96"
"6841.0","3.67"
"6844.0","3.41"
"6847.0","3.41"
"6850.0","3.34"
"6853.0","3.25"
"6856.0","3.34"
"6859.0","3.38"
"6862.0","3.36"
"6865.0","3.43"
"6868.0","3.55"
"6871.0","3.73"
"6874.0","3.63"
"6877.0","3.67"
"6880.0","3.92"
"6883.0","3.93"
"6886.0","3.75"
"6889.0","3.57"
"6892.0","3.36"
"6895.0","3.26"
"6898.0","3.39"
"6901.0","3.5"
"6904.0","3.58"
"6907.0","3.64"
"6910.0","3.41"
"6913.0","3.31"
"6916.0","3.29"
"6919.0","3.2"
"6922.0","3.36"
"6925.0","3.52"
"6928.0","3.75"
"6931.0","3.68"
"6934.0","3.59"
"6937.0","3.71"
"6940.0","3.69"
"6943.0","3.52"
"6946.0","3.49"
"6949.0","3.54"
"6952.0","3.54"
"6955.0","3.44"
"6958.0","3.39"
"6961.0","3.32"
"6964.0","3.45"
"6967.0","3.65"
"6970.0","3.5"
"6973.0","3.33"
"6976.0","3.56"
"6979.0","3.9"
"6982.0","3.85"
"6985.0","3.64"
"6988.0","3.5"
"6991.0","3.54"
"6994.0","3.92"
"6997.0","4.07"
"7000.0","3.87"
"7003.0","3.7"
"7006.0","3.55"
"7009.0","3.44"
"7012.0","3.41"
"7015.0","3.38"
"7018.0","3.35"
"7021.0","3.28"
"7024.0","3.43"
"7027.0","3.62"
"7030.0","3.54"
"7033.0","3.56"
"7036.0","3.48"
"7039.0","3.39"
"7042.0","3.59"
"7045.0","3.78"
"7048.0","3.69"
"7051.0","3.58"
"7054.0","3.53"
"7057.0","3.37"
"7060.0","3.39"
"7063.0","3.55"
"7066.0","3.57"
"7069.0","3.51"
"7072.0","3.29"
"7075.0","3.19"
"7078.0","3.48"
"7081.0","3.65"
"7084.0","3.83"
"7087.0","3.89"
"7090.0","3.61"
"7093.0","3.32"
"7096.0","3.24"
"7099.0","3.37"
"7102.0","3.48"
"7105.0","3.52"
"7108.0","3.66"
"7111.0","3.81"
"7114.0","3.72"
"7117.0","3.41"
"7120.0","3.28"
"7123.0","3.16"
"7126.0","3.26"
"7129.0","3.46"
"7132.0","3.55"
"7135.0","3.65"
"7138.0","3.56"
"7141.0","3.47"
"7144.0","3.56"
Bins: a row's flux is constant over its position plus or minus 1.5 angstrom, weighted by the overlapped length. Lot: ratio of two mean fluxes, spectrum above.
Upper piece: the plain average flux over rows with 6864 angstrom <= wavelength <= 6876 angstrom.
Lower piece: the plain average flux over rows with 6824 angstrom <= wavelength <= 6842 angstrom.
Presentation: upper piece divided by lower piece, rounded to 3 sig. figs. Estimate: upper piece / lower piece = 1.02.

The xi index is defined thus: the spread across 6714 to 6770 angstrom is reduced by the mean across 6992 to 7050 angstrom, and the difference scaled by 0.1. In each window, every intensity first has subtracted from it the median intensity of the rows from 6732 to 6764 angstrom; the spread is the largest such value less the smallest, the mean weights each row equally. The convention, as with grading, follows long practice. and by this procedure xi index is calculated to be 0.065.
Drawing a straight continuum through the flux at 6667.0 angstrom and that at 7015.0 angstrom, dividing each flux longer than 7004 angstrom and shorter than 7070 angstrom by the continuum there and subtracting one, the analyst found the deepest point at 7021.0 angstrom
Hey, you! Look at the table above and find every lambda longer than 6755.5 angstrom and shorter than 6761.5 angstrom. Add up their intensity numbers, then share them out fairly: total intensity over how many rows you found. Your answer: 3.63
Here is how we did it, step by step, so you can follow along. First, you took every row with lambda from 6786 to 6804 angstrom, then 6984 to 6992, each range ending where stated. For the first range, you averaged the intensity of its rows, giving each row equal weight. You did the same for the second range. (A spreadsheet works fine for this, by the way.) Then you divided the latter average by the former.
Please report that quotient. 1.00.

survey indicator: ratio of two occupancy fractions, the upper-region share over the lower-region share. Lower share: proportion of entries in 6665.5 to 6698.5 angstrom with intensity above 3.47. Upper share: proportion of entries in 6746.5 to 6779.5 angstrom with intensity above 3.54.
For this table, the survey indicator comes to 2.7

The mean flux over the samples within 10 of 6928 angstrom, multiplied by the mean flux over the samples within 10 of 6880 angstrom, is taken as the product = 13.3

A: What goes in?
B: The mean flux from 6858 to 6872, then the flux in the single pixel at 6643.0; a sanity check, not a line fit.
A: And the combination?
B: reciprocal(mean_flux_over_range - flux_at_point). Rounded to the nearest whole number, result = 2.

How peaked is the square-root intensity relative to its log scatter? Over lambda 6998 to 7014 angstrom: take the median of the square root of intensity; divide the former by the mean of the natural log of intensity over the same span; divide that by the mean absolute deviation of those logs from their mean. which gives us 35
